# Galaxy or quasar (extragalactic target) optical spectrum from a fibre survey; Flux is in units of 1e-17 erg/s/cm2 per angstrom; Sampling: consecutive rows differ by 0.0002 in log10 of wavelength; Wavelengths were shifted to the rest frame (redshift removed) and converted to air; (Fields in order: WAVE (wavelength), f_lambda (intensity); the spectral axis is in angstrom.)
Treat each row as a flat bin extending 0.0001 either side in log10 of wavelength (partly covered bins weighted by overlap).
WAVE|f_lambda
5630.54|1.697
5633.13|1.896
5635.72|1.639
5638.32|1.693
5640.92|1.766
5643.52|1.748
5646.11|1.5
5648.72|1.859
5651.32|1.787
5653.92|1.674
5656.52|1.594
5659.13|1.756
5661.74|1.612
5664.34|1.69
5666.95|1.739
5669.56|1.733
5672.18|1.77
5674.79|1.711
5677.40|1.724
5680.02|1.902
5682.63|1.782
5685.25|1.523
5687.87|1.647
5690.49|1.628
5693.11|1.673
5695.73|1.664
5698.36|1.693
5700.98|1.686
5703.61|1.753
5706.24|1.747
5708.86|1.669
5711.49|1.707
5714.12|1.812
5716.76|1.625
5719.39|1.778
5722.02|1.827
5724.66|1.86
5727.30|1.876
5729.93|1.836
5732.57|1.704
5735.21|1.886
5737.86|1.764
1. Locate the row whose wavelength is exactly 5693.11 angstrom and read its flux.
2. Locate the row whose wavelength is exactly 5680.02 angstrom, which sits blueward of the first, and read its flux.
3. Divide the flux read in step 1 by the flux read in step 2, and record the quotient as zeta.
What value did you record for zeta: 0.88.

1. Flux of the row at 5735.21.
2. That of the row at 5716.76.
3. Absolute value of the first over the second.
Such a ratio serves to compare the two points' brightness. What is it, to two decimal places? 1.16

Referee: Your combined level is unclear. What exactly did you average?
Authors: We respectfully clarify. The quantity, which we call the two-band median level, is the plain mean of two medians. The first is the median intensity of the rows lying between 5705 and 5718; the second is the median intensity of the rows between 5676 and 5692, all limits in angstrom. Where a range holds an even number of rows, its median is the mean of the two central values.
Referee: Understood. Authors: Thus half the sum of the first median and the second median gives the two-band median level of 1.70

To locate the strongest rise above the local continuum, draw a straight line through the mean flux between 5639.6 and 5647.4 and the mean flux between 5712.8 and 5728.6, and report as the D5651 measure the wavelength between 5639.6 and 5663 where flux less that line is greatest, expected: 5648.72 angstrom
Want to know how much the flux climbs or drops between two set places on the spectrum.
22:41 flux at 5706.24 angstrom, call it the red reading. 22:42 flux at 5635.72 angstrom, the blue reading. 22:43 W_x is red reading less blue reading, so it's 0.11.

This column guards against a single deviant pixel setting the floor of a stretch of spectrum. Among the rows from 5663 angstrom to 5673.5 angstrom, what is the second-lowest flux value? 1.733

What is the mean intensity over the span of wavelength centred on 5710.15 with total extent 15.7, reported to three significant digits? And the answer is 1.72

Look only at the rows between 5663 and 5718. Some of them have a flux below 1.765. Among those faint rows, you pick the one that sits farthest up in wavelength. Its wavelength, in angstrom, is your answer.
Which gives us 5716.76 angstrom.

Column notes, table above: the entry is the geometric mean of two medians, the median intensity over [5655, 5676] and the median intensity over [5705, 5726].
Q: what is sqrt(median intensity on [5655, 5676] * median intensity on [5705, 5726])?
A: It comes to 1.742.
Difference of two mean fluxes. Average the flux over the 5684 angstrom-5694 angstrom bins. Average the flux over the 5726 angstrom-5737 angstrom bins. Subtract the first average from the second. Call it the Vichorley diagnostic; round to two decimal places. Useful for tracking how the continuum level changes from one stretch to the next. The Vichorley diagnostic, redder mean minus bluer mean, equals 0.21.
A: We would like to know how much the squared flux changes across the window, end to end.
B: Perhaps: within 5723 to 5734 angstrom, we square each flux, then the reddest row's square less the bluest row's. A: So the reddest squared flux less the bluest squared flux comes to -0.6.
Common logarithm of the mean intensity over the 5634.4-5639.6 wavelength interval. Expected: 0.222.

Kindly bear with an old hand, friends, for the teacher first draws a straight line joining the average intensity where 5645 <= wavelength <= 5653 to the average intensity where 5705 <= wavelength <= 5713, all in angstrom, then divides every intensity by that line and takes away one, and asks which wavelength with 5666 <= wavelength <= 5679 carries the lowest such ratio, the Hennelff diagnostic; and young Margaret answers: 5674.79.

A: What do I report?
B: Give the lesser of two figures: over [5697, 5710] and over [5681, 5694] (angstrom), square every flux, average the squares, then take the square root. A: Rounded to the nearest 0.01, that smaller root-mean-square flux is 1.65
